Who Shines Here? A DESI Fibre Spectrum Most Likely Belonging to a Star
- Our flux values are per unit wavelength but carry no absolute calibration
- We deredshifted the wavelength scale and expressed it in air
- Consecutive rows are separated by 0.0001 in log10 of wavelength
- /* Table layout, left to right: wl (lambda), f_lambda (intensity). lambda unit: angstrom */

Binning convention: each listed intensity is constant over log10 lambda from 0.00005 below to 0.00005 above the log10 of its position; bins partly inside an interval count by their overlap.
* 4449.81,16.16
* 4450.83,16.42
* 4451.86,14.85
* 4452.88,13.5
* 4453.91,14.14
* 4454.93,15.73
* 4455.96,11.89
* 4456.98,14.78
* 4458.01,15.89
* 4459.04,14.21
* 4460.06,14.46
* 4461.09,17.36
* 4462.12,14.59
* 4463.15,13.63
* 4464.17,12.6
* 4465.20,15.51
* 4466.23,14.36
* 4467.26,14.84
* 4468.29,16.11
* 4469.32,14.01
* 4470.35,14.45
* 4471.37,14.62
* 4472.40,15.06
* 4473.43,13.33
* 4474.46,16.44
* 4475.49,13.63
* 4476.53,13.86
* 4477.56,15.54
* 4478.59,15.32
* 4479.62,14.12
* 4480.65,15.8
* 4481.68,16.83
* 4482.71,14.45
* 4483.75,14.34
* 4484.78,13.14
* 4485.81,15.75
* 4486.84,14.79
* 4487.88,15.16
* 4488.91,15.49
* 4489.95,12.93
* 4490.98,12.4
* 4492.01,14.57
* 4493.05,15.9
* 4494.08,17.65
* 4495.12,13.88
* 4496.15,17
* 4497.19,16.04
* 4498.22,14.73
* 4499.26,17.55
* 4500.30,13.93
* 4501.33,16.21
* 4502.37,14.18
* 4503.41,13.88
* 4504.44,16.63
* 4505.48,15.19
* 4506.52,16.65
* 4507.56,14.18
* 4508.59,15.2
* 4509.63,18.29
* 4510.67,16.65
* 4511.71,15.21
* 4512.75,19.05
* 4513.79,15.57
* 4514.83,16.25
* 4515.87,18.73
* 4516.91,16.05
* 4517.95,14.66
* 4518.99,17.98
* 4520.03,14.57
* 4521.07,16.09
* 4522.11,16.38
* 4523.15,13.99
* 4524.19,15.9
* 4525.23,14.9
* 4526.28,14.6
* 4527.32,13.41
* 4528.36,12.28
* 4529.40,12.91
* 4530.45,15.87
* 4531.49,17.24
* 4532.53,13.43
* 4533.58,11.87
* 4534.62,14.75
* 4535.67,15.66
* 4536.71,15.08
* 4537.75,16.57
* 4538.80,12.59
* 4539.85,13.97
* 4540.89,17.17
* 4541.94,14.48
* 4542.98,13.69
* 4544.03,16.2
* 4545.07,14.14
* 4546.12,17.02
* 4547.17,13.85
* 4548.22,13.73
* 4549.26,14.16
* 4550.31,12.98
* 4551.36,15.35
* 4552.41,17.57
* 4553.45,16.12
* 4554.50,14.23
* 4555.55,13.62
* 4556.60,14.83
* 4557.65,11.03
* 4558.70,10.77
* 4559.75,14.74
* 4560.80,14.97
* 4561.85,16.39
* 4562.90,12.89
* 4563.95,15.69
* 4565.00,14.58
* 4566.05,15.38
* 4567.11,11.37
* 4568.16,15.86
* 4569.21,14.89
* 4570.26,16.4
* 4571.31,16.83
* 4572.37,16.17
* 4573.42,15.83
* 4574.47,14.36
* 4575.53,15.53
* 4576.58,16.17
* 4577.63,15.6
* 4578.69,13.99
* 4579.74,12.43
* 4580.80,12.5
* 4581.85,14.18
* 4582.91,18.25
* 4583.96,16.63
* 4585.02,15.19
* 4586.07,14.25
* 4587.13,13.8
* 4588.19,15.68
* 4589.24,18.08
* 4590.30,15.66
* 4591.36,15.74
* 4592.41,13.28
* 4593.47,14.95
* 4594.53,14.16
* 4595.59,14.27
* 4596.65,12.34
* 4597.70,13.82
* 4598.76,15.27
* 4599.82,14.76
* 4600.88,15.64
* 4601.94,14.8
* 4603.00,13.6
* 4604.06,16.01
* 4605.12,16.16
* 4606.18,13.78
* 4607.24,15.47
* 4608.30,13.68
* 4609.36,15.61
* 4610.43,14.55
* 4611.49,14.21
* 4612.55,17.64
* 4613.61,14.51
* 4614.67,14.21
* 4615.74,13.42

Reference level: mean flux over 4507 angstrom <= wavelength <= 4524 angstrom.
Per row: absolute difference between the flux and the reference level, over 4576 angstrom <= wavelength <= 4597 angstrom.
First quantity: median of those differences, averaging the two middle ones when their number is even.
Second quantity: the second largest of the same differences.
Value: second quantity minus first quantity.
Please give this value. 1.83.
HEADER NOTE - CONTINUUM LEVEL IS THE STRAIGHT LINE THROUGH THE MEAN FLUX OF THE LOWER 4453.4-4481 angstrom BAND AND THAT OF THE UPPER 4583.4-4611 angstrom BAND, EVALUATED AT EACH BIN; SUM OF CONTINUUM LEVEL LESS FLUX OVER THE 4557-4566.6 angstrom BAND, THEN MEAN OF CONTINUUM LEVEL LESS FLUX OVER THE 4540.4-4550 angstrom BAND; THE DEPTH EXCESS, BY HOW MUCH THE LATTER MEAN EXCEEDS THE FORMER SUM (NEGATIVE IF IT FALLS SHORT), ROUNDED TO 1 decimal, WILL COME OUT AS -7.2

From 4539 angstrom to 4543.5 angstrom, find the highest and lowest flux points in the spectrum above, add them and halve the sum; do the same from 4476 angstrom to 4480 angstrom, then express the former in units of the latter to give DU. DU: 1.05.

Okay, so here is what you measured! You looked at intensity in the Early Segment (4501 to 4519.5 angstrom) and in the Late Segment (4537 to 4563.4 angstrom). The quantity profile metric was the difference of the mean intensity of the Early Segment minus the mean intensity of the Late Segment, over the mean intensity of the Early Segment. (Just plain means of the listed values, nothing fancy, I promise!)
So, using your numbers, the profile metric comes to 0.100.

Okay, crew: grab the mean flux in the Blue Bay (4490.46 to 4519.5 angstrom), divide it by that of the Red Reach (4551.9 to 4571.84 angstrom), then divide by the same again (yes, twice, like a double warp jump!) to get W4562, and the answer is 0.0740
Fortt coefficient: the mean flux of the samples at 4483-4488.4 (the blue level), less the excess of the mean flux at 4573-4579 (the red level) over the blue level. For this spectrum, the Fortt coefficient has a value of 14.0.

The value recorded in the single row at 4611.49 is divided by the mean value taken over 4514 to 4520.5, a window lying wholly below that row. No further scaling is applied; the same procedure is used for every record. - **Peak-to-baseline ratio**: 0.87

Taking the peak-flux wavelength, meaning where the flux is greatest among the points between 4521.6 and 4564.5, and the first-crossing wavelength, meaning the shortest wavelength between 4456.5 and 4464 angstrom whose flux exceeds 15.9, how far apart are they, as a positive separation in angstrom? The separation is 91.3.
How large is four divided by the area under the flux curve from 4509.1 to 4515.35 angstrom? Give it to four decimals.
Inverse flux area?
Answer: 0.0381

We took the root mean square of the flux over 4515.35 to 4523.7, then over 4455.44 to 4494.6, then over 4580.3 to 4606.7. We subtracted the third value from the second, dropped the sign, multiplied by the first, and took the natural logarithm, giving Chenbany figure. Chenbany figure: 1.1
